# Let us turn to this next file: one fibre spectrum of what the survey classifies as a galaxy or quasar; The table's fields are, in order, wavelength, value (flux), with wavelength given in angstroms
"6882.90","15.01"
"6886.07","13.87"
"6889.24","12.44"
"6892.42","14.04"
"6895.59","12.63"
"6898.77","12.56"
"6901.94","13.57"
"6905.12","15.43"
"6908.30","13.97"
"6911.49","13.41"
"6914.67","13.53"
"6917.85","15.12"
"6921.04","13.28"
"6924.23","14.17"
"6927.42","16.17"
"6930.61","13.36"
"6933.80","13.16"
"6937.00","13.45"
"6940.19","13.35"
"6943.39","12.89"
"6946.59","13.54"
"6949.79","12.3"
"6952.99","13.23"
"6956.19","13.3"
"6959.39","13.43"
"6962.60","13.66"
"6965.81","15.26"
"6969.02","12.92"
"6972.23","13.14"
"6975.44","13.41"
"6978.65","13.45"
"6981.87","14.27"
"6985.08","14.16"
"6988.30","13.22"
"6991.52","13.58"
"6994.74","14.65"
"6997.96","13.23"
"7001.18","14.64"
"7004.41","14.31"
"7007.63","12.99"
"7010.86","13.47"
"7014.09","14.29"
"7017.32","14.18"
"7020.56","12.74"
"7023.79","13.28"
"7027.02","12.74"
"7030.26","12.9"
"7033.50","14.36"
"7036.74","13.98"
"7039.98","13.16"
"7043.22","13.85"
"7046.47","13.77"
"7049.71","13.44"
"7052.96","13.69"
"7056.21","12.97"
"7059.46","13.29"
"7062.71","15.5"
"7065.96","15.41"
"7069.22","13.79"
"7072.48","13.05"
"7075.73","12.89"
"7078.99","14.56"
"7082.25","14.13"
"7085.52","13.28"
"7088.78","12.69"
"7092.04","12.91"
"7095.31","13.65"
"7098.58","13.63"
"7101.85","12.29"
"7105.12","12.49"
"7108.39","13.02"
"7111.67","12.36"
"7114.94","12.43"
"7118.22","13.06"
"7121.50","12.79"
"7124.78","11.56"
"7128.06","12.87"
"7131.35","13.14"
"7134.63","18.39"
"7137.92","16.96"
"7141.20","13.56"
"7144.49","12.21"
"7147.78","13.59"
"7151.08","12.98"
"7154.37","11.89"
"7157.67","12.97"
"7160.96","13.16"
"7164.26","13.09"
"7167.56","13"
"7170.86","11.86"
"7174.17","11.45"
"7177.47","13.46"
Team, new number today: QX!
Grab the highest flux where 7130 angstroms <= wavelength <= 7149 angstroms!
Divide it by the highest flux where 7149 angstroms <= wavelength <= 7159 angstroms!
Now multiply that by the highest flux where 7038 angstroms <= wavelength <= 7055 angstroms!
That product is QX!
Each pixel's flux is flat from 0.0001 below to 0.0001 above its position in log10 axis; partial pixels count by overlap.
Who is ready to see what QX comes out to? 19.6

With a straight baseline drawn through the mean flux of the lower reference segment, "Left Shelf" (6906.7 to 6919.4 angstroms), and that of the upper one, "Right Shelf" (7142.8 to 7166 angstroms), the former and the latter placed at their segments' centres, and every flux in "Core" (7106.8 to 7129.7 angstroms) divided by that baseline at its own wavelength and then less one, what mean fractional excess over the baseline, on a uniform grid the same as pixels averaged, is -0.033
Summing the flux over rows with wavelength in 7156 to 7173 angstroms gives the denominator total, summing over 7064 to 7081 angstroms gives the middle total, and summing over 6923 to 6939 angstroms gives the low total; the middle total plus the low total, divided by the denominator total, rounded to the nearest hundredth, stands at 2.18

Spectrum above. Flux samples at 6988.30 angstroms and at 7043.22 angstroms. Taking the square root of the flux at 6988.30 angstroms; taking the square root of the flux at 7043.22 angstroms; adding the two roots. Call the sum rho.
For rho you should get 7.36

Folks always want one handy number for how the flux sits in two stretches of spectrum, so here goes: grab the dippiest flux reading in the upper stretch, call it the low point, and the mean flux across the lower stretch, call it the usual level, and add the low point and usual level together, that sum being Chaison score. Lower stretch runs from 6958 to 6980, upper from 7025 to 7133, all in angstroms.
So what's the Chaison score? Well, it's 25.2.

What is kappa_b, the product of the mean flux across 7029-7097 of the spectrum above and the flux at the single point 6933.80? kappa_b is 180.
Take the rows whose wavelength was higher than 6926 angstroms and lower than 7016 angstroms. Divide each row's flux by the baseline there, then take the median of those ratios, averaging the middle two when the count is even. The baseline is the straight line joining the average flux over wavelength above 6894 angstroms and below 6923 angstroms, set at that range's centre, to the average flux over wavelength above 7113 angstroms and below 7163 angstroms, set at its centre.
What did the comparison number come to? 0.98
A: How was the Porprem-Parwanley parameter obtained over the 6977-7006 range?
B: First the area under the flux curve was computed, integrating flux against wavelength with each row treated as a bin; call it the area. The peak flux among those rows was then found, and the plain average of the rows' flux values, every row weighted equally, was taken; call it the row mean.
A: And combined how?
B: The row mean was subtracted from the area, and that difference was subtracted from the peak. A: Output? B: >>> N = -376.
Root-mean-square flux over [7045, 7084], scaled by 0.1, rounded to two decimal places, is 1.39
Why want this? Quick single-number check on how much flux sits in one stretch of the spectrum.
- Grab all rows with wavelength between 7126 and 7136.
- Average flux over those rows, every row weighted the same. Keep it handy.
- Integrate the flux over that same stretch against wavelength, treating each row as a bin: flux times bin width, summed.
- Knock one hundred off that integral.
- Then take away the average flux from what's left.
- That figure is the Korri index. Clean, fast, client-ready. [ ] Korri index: 31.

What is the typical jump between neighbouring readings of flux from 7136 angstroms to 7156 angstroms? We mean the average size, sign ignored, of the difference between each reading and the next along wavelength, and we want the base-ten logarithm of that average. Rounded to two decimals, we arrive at 0.19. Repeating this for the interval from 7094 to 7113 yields -0.26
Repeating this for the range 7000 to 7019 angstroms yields -0.21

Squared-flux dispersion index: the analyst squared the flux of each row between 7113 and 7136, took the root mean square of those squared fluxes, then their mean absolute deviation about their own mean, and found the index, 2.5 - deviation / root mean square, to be 2.28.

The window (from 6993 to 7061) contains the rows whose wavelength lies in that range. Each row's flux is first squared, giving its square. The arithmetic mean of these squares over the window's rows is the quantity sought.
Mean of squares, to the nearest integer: 186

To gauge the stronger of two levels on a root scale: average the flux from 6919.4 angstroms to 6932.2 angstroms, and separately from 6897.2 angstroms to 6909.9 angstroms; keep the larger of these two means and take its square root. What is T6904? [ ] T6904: 3.77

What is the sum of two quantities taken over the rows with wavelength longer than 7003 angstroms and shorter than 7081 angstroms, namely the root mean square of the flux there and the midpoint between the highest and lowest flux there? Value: 27.8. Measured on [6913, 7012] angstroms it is 28.0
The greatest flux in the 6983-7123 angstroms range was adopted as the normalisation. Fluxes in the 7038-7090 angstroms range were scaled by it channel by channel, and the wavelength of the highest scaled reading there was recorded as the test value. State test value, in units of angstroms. 7062.71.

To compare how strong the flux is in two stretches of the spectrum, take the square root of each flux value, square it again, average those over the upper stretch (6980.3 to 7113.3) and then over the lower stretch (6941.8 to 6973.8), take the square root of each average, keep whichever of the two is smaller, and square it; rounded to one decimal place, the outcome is 13.4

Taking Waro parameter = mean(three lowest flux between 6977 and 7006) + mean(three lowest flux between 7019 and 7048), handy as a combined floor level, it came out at 26.1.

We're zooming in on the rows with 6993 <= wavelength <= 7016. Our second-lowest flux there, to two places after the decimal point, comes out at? 13.23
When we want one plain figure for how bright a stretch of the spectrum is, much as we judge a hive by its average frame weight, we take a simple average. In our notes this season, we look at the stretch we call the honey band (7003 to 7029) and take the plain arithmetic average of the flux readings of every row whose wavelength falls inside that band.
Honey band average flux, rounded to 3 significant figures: 13.5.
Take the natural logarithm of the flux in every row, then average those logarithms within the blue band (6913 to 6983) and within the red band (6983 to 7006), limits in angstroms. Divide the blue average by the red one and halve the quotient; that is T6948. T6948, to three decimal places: 0.495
